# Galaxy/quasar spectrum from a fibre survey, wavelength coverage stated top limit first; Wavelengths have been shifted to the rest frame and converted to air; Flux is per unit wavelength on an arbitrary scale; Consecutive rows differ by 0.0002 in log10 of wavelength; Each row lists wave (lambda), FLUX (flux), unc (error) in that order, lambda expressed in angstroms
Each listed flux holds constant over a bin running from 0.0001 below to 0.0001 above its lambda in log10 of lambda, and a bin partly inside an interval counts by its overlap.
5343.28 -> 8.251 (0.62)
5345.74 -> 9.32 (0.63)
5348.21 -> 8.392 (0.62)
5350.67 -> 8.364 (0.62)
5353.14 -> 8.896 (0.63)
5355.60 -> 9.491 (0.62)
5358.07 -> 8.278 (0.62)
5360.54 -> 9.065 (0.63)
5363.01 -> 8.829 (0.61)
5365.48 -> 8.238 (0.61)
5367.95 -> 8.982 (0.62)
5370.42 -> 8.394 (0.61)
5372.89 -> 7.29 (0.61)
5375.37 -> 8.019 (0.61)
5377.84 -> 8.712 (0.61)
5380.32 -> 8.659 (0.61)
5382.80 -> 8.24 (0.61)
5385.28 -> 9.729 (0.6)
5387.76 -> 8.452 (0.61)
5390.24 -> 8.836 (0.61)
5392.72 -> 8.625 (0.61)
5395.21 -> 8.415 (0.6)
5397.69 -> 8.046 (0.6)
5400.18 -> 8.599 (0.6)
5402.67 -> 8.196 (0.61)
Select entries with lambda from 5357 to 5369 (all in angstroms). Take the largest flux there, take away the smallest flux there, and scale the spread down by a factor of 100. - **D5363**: 0.0083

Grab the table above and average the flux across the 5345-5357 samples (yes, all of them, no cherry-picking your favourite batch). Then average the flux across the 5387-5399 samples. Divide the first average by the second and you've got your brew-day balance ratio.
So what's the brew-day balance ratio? 1.05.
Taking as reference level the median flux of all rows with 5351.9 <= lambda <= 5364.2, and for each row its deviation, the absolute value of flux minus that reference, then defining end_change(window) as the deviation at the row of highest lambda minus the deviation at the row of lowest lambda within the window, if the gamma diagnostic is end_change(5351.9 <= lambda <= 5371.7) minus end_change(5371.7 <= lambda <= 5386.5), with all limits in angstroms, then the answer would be 1.3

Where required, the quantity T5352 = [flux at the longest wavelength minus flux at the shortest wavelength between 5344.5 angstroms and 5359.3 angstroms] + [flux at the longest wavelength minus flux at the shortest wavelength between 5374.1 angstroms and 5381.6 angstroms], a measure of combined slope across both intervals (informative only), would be -0.40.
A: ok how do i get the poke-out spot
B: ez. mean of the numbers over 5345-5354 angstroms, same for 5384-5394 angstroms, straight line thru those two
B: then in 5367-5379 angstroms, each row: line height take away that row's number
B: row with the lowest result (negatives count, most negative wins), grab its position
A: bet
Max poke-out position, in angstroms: 5367.95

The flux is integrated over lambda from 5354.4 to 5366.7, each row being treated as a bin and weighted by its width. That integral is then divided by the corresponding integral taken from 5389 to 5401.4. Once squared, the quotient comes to 1.05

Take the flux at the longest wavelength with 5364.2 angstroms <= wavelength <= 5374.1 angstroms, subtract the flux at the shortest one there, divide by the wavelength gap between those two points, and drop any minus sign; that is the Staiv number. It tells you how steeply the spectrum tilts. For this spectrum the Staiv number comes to 0.128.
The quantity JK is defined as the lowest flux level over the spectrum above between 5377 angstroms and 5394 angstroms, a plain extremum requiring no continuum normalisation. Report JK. 8.24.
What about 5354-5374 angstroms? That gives 7.29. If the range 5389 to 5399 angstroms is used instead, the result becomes 8.046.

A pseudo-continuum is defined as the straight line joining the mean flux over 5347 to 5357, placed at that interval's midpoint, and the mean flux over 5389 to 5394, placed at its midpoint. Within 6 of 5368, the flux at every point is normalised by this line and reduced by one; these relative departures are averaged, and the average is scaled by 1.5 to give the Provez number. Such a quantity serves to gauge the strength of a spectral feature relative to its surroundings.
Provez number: -0.07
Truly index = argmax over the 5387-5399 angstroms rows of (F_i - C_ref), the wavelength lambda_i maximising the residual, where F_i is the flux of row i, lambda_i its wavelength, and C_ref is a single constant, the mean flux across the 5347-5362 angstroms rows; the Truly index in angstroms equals 5390.24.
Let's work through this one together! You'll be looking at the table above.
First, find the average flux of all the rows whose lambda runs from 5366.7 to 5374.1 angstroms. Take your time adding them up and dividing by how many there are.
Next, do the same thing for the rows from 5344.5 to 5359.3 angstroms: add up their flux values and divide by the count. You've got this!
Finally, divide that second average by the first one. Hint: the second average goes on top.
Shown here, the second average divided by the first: 1.07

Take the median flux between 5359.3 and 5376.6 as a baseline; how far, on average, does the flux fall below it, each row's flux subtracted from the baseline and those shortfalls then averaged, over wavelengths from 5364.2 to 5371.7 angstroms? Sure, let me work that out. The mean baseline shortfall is -0.14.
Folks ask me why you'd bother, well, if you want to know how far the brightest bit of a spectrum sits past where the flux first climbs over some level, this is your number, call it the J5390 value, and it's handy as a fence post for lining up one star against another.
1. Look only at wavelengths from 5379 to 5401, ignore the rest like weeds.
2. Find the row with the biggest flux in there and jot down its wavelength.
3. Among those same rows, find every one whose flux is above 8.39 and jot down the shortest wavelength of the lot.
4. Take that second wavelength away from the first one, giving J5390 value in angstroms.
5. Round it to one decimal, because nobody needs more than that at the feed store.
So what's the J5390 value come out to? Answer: 5.0 angstroms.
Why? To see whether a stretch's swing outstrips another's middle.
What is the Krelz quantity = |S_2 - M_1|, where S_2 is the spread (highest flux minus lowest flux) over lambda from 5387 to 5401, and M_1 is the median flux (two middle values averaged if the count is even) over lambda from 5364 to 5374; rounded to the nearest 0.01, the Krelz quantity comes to 7.53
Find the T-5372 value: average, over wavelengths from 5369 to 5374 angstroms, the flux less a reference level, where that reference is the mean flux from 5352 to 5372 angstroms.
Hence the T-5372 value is -0.9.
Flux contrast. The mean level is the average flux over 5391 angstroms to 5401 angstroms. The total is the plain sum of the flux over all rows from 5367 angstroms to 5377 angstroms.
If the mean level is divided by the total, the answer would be 0.258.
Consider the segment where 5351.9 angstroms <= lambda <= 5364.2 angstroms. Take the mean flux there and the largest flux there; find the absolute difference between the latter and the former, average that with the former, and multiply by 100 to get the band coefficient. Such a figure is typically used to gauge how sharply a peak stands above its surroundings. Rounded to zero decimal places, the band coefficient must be 475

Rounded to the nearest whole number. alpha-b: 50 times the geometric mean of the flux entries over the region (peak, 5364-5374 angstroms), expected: 410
